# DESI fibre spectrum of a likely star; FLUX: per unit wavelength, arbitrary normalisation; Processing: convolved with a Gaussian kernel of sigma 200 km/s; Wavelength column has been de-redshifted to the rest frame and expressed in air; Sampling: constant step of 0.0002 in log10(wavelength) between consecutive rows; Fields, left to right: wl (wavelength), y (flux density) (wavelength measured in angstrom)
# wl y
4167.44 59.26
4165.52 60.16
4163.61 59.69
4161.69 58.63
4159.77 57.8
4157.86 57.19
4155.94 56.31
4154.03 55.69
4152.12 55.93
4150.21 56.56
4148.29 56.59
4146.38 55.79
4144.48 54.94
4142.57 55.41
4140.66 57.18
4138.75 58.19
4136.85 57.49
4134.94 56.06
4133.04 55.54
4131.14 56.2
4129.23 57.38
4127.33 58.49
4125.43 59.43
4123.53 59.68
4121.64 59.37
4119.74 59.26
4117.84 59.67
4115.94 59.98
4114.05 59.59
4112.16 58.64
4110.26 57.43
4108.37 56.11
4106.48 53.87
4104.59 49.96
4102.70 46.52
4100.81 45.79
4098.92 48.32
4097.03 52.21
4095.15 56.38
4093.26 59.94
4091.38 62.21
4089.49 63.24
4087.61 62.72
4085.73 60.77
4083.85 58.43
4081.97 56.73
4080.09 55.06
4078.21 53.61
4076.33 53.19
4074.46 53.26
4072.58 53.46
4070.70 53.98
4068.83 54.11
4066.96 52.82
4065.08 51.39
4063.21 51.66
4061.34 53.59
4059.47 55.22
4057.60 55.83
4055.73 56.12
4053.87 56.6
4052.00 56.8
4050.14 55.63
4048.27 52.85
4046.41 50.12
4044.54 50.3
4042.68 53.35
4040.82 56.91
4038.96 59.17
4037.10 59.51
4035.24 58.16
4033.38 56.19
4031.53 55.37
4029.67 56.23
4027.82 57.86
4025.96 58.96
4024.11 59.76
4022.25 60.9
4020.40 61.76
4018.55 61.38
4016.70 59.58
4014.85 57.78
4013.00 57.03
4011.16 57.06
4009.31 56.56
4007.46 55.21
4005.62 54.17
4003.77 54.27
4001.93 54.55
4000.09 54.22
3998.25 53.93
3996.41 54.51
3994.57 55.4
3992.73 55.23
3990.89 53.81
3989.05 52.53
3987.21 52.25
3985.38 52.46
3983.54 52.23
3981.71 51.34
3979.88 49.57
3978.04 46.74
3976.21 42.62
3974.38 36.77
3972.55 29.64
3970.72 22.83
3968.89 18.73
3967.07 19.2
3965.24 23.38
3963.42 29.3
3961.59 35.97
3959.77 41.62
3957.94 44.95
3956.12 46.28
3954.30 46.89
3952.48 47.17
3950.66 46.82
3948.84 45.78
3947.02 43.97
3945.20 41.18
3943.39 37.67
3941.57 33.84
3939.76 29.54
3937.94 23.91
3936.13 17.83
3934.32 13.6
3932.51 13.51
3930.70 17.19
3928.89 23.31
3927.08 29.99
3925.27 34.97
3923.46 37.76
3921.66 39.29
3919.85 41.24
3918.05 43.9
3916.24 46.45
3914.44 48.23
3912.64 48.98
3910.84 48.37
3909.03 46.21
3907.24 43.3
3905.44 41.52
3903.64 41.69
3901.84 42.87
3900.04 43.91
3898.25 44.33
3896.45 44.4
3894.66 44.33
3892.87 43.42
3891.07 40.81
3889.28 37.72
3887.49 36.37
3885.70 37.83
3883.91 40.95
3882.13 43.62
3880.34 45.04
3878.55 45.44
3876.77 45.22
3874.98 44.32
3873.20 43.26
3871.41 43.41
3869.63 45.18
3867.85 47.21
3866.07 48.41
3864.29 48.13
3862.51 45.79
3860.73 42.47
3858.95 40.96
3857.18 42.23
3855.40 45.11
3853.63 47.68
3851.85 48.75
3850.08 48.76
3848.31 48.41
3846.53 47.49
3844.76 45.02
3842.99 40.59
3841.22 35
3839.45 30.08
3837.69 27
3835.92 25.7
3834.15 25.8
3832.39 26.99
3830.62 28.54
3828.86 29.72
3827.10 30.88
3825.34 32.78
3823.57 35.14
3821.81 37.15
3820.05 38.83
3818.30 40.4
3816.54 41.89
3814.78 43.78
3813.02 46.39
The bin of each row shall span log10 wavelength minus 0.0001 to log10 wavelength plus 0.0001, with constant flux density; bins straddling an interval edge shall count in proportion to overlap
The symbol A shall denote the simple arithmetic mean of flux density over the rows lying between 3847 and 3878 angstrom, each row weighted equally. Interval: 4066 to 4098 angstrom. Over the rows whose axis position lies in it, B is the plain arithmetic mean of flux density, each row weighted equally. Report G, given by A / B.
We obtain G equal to 0.81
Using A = 46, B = 57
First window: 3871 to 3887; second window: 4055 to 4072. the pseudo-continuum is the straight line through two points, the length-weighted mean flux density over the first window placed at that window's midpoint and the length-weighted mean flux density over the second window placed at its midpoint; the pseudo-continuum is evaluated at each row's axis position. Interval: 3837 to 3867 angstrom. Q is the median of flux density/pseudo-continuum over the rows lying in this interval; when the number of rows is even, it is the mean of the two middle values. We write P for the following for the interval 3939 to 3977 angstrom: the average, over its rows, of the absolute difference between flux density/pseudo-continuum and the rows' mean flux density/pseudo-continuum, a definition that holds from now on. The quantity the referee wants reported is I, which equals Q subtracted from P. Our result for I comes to -0.92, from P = 0.17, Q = 1.09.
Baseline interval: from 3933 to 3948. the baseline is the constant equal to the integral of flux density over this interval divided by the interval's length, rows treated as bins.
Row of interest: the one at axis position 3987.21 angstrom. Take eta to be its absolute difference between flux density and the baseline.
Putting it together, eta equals 22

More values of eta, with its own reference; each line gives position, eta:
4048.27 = 23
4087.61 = 33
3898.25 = 15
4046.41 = 20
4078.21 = 24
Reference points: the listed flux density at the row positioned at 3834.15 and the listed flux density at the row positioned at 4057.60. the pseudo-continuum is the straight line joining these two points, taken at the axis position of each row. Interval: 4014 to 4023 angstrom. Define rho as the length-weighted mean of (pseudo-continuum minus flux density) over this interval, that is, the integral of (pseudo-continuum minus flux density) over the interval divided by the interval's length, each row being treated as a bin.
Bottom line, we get -10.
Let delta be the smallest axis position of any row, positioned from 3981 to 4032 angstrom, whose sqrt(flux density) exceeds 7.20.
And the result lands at 3983.54 angstrom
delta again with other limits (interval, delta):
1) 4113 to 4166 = 4114.05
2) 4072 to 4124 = 4072.58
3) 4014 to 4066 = 4014.85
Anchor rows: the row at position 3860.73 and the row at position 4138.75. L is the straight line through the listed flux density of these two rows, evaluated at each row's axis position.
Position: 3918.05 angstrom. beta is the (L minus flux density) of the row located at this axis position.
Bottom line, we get 2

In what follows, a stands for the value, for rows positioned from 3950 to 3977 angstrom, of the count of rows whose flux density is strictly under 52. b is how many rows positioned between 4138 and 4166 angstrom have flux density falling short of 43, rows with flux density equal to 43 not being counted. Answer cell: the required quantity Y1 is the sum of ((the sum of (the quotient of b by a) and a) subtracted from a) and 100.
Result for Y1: 100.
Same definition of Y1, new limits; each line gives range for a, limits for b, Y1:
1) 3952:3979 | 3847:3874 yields 100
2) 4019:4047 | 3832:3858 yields 96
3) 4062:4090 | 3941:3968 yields 96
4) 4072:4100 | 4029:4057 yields 100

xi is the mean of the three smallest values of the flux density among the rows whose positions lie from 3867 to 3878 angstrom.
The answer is 44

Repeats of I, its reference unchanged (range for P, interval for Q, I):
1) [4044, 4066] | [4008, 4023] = -1.11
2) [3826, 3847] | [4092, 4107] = -0.77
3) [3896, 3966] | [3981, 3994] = -0.87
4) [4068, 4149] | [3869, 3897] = -0.96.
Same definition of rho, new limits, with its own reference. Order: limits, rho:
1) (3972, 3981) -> 3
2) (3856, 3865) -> -15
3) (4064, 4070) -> 4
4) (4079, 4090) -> 0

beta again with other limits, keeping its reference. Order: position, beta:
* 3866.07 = -6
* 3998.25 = -4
